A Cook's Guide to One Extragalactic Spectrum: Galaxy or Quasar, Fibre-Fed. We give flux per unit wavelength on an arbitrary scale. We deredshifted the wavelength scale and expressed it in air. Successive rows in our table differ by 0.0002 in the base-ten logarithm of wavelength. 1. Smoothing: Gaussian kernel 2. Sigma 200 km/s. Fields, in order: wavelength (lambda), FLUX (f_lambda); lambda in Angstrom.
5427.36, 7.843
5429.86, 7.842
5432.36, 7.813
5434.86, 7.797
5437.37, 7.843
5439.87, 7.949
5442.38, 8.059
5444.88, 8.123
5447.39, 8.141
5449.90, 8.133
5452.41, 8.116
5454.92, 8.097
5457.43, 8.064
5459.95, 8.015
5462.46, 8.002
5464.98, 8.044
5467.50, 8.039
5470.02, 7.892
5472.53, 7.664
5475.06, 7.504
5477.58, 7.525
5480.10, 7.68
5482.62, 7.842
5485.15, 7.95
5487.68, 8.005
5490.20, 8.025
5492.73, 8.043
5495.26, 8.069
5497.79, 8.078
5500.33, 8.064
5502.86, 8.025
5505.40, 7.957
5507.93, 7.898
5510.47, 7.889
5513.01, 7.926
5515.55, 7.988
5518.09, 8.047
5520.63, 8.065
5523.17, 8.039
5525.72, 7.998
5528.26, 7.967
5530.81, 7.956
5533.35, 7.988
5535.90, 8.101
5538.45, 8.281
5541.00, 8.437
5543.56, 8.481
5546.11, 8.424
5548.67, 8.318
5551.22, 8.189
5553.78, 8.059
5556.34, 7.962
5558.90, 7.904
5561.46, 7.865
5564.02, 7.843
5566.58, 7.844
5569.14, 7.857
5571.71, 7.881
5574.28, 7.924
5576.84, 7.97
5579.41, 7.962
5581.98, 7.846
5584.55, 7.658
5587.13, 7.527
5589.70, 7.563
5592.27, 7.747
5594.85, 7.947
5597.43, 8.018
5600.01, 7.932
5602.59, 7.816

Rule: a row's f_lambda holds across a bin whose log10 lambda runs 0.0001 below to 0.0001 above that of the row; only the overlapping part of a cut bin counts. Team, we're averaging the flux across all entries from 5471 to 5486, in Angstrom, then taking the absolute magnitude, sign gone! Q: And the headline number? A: 7.694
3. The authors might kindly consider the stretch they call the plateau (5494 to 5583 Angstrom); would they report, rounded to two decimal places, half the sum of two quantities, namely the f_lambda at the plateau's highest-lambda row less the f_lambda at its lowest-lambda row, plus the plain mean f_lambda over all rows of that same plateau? 3.90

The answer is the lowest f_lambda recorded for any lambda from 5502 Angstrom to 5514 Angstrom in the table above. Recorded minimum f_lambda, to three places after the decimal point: 7.889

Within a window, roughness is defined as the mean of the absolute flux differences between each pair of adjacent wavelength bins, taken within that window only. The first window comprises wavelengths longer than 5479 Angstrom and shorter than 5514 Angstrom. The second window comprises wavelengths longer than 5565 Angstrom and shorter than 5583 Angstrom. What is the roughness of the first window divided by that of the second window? 1.2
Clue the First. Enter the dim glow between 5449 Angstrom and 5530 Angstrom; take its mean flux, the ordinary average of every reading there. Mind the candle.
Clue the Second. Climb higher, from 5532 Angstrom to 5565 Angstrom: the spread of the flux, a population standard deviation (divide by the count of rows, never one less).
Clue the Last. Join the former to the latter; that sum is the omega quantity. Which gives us 8.18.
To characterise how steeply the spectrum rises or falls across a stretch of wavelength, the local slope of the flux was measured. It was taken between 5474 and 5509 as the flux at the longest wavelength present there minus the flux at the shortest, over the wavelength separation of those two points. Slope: 0.012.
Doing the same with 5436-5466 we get 0.007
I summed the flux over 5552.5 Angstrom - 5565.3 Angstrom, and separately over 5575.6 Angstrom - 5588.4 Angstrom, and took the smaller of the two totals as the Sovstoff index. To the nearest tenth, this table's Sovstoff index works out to 39.0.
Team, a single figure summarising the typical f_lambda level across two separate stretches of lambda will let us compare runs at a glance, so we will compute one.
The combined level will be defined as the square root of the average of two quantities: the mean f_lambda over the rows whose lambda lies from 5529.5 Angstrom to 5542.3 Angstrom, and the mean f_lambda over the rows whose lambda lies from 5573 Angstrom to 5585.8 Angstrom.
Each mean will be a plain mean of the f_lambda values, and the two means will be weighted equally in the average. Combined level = 2.831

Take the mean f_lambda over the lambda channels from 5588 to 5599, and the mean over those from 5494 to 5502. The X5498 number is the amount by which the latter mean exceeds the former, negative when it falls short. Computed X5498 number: 0.25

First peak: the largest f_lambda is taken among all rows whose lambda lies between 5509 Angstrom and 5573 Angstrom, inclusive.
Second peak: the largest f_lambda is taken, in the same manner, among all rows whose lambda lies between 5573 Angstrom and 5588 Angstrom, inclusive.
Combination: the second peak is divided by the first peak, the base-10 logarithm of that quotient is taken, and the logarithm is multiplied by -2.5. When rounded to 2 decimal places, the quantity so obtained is 0.07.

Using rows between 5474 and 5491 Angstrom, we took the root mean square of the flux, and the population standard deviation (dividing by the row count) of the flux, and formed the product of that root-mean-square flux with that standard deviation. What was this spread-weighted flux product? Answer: 1.6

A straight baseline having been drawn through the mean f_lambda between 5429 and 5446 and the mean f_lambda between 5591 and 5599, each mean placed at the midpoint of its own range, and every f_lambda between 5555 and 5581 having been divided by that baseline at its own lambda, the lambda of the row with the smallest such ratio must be 5564.02 Angstrom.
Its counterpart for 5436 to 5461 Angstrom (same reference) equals 5437.37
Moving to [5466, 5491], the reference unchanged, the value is 5475.06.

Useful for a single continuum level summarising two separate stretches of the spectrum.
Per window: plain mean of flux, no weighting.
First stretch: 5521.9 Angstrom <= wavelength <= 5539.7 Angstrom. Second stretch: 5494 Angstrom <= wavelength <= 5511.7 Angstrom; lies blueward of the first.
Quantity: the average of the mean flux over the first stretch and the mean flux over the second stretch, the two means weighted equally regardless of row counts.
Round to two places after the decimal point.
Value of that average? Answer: 8.02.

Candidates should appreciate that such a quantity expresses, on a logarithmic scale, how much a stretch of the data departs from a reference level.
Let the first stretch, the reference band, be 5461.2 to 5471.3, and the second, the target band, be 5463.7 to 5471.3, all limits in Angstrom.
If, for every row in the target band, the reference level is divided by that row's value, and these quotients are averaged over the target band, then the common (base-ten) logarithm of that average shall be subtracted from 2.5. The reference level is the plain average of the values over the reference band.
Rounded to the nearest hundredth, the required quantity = 2.50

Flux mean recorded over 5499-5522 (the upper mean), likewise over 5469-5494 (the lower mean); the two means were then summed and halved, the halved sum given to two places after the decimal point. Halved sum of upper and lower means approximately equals 7.90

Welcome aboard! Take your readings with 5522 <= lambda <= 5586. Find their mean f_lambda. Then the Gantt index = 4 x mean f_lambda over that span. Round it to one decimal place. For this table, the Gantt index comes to 32.1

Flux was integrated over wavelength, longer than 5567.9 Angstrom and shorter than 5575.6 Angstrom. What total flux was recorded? 60.7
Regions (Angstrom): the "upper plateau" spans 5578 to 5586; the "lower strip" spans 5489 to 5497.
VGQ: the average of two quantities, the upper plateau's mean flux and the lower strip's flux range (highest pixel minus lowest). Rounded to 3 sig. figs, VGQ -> 3.93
